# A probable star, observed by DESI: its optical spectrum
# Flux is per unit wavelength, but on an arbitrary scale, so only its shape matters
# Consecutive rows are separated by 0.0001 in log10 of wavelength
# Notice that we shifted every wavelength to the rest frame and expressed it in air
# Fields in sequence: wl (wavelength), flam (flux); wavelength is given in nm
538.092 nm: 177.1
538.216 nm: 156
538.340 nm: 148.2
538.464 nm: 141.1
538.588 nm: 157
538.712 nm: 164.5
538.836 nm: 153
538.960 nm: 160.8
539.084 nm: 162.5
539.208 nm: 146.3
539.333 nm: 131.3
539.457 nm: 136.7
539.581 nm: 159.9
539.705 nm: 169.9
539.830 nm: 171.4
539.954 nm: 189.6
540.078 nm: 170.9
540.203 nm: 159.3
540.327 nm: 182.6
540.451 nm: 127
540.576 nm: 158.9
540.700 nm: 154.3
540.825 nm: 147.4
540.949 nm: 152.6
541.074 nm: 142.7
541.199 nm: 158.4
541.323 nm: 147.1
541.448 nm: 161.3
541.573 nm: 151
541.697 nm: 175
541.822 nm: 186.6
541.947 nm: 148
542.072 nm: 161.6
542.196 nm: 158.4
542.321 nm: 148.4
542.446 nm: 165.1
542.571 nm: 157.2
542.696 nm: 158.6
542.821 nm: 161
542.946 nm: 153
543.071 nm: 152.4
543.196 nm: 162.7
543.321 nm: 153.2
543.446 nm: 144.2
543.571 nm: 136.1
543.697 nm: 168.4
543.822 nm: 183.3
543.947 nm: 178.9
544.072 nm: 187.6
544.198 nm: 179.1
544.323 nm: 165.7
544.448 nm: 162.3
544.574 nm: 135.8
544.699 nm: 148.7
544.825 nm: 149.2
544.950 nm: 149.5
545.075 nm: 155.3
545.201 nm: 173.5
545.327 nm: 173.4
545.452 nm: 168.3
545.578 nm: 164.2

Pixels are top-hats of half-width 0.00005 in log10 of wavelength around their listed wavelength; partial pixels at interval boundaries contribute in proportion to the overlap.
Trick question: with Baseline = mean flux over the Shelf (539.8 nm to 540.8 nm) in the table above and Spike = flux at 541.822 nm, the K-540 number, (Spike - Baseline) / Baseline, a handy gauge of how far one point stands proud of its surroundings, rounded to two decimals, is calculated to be 0.14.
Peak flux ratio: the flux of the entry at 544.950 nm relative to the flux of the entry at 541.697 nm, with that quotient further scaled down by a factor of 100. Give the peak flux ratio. 0.0085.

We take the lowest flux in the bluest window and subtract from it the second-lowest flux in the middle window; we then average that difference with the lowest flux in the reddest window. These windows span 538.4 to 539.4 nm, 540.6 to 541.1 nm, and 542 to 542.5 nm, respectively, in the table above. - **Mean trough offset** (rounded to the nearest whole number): 66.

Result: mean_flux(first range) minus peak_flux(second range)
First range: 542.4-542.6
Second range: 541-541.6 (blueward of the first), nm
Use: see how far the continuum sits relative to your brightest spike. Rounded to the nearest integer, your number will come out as 0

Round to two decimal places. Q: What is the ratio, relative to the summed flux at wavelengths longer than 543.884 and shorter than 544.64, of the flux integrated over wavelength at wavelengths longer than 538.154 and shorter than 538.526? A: 0.05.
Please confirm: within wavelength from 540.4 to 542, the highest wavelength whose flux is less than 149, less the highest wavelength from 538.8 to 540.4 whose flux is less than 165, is 1.74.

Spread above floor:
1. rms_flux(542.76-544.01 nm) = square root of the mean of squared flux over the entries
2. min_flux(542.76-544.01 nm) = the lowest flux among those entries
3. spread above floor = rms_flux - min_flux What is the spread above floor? 24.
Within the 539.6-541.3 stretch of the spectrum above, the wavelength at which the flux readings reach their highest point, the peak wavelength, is 539.954 nm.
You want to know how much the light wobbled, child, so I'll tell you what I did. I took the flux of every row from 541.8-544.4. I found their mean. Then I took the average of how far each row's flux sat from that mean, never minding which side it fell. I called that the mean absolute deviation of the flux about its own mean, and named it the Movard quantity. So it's 11.1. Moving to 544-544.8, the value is 14.3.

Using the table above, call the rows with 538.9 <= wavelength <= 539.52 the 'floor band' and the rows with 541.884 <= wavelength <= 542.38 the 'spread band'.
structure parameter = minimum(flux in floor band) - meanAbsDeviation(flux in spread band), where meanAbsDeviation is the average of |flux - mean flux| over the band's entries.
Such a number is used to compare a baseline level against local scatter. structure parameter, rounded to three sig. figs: 125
